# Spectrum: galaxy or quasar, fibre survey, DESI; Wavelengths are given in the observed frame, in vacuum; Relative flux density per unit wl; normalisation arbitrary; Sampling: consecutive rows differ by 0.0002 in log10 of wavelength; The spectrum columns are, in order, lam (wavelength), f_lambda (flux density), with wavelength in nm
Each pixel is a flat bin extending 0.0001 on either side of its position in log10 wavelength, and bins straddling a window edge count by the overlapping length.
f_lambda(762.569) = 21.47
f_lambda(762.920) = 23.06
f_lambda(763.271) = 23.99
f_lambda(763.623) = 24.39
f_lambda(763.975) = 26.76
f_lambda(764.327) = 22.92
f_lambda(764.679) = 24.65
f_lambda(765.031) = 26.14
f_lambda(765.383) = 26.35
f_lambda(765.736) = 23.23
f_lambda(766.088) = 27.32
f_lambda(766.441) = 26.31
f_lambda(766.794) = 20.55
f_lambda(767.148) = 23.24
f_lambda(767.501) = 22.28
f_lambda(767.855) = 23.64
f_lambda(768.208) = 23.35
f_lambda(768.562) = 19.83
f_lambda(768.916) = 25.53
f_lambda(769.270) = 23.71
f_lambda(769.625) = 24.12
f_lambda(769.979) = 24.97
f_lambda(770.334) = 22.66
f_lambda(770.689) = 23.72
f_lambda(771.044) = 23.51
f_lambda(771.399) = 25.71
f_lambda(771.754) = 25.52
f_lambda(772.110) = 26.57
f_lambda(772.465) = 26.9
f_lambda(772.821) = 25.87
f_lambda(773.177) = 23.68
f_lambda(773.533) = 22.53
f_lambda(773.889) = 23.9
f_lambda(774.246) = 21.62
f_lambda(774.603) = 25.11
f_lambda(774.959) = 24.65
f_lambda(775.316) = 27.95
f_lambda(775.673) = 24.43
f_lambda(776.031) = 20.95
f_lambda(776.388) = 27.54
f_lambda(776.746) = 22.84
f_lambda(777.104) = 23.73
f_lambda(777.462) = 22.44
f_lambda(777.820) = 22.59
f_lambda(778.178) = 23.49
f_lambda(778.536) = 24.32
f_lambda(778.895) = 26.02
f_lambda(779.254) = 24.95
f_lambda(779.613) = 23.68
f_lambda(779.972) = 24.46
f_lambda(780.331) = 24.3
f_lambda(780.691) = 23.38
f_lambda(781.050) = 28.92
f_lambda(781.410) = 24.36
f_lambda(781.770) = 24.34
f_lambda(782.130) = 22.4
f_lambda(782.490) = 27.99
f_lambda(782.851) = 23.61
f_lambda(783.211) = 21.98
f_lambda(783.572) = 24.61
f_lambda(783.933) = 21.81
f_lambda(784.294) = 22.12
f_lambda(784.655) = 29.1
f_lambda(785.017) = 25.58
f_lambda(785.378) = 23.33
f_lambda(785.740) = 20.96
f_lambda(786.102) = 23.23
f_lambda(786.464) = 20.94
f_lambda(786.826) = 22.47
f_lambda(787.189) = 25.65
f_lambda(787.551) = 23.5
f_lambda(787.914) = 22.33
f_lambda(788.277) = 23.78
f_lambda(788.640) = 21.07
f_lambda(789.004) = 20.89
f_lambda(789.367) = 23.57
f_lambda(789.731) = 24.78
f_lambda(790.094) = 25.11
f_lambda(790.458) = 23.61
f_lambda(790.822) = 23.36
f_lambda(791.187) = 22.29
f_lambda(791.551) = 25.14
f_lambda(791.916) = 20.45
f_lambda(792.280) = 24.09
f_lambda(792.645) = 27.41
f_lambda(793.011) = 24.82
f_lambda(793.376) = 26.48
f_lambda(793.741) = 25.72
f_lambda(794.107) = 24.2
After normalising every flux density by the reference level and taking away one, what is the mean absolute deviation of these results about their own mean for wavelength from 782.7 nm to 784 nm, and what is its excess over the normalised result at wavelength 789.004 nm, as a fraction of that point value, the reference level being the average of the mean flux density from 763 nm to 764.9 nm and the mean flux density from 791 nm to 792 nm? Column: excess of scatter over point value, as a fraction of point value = -1.4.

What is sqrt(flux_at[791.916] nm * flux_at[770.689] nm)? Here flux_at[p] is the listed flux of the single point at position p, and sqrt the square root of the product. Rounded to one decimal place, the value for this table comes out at 22.0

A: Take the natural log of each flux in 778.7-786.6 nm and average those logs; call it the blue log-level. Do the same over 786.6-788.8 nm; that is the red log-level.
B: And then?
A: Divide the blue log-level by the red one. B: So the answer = 1.01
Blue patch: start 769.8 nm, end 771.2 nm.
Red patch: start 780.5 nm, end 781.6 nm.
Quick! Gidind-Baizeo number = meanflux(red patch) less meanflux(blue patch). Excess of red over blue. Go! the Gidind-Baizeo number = 1.8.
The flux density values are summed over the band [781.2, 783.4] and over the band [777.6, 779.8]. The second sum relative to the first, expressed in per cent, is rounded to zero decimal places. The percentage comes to 100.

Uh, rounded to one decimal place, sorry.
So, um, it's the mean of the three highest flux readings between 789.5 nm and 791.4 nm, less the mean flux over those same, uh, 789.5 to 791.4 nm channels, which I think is 0.7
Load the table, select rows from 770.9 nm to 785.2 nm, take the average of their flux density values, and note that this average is 24.5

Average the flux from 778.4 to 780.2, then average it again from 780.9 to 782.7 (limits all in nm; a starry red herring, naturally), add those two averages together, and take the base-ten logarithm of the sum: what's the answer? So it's 1.70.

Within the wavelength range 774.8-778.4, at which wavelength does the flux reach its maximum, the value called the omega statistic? 775.316 nm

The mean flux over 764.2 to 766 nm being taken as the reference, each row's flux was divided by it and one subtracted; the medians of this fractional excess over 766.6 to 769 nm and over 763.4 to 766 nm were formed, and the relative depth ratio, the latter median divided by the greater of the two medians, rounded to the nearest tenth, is 1.0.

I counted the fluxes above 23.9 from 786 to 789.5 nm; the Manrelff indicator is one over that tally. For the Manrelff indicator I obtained 1.00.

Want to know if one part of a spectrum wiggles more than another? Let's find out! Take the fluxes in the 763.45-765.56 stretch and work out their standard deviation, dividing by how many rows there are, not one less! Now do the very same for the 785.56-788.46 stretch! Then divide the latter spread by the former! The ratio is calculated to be 1.1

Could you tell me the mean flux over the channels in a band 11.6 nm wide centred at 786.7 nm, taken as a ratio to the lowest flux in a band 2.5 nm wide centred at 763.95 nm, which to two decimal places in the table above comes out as 1.03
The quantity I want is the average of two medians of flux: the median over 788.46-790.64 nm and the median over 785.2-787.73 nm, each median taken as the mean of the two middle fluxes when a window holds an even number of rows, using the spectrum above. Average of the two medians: 23.4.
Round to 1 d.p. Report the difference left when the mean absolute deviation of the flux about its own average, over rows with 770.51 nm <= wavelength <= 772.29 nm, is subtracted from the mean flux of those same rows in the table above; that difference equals 23.9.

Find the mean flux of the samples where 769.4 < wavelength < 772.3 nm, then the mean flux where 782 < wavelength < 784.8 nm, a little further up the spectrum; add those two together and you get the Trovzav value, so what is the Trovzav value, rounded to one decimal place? 48.8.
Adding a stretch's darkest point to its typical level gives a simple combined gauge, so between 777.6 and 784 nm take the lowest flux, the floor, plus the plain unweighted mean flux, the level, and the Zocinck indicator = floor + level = 46.1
